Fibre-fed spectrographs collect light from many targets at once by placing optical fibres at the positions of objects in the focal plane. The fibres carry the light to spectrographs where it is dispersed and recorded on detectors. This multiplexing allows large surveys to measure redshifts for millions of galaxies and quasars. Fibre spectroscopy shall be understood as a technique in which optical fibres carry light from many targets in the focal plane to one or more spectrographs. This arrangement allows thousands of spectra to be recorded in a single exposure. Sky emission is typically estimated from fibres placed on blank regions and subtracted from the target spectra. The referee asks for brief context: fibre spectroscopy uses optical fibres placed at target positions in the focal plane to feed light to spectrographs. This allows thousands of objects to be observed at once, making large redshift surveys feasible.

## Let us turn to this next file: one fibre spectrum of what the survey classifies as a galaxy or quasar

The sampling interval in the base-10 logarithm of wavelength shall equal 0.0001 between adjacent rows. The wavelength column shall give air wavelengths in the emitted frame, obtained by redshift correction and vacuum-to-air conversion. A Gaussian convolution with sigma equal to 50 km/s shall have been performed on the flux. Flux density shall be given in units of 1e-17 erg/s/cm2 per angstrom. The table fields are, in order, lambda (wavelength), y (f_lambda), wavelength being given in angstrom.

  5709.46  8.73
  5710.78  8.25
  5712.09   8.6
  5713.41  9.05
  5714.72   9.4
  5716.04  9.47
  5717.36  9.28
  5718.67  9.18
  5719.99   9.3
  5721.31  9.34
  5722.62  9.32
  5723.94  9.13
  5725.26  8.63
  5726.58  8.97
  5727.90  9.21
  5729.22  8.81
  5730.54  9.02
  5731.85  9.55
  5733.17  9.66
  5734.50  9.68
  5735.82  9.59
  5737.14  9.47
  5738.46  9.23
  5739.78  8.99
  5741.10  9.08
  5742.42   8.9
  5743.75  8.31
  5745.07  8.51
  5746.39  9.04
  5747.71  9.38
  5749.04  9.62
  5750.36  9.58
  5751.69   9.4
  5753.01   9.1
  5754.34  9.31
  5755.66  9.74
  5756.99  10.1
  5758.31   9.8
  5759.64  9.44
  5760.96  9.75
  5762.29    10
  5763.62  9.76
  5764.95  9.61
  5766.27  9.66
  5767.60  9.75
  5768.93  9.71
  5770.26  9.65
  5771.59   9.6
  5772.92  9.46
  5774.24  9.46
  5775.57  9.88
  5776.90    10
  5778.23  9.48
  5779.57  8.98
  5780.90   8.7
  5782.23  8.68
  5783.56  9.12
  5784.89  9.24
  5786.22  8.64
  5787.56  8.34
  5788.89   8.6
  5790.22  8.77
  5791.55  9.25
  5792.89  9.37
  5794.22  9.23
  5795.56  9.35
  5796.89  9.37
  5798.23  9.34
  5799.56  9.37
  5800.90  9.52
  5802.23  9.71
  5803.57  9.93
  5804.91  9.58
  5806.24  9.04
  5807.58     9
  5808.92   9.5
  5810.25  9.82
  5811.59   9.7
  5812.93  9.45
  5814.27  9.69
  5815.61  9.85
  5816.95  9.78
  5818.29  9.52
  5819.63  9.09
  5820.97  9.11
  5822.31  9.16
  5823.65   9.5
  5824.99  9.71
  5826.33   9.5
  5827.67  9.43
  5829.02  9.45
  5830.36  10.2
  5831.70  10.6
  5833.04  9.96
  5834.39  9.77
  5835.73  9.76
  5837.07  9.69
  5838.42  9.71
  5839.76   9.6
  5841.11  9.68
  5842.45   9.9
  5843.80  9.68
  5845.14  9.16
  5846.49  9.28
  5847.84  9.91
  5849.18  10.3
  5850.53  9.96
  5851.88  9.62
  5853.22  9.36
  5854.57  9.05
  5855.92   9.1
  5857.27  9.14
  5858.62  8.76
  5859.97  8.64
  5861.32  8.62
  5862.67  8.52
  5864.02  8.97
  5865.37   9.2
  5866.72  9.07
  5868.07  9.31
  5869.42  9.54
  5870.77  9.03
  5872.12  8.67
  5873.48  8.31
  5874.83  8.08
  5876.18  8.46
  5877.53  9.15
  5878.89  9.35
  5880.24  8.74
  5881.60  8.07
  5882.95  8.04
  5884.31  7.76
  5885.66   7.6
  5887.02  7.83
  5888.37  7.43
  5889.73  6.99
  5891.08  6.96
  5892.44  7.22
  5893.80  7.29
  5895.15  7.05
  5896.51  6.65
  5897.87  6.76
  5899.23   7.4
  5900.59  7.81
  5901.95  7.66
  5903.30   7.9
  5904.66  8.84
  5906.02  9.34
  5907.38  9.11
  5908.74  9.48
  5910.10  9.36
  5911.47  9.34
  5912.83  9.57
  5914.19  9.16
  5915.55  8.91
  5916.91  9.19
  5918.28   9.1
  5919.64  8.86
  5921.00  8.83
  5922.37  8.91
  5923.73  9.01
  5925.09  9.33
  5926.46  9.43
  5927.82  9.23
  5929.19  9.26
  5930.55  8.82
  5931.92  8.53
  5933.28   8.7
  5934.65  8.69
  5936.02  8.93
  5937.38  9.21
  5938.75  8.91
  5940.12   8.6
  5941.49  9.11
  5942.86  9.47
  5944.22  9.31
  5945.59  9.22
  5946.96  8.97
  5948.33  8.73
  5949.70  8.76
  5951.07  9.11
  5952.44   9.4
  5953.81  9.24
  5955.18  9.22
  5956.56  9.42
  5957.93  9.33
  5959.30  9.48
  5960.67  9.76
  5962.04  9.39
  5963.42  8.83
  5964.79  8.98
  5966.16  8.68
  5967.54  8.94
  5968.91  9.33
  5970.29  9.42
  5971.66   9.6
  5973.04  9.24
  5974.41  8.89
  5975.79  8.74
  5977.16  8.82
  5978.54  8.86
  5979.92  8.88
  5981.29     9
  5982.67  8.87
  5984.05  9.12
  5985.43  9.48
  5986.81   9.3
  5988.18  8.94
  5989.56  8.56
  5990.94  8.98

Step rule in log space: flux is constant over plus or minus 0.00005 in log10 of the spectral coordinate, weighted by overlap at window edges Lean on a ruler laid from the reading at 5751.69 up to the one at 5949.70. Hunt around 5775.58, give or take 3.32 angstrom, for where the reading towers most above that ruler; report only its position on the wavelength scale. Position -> 5776.90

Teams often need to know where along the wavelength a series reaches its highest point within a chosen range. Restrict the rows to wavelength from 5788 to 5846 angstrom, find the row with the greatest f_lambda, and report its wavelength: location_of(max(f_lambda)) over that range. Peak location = 5831.70 angstrom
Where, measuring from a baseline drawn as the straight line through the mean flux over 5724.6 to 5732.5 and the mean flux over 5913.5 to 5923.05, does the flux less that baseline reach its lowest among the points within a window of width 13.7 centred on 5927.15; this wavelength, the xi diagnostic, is 5931.92 angstrom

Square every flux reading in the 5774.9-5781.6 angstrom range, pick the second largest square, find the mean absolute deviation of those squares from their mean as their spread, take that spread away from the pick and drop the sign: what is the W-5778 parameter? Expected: 89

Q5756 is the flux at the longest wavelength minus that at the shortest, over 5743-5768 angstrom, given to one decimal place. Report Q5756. 1.4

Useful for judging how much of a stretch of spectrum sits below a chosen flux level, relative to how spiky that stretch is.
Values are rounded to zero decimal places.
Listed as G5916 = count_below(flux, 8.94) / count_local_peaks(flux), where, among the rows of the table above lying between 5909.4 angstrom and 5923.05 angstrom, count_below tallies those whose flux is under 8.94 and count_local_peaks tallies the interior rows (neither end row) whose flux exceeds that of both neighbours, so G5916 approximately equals 2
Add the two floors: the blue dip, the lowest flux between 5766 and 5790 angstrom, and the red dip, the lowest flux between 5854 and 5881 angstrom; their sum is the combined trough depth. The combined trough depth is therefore 16.4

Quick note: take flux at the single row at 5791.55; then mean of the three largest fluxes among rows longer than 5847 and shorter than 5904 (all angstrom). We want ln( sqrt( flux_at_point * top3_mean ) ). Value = 2.27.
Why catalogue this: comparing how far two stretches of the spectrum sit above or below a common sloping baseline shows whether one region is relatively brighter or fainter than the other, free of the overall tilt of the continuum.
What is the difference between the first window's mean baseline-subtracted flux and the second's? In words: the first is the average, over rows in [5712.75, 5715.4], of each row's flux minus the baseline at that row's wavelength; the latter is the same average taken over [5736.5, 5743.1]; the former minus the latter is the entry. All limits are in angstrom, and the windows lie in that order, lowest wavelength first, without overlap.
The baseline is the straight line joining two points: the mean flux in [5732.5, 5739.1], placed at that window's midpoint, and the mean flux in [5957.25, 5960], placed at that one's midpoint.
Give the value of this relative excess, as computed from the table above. 0.08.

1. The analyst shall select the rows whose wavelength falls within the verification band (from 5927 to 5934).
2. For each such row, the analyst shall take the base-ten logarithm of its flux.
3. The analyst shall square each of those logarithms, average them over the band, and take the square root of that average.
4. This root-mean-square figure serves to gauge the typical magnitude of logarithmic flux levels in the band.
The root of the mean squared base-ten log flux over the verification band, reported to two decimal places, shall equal 0.95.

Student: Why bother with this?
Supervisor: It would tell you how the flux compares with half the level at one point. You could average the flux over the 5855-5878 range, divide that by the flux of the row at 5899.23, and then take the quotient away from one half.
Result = -0.70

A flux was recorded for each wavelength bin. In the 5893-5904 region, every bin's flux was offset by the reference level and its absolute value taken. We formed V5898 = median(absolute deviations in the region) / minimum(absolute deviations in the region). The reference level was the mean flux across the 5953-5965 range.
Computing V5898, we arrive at 1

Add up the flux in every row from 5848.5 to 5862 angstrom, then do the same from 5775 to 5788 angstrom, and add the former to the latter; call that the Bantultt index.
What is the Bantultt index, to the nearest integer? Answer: 184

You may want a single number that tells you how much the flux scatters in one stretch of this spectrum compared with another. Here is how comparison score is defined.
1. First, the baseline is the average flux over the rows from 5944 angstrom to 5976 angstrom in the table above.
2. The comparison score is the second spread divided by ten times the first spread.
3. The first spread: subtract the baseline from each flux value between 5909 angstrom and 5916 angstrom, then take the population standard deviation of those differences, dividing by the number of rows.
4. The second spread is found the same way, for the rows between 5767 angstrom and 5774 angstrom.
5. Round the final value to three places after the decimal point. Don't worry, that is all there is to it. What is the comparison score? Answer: 0.046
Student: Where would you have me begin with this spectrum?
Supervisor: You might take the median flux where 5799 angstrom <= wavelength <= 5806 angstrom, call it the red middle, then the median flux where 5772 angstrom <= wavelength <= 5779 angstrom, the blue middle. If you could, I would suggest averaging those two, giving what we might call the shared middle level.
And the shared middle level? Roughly 9.53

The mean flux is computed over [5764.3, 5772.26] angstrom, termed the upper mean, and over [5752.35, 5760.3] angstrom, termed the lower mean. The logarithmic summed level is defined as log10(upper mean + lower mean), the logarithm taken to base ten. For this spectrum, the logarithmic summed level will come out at 1.28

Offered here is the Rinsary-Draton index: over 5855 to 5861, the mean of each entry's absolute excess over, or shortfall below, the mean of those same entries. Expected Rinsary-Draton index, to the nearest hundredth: 0.21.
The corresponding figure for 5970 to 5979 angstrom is 0.29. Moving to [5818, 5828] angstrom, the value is 0.19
